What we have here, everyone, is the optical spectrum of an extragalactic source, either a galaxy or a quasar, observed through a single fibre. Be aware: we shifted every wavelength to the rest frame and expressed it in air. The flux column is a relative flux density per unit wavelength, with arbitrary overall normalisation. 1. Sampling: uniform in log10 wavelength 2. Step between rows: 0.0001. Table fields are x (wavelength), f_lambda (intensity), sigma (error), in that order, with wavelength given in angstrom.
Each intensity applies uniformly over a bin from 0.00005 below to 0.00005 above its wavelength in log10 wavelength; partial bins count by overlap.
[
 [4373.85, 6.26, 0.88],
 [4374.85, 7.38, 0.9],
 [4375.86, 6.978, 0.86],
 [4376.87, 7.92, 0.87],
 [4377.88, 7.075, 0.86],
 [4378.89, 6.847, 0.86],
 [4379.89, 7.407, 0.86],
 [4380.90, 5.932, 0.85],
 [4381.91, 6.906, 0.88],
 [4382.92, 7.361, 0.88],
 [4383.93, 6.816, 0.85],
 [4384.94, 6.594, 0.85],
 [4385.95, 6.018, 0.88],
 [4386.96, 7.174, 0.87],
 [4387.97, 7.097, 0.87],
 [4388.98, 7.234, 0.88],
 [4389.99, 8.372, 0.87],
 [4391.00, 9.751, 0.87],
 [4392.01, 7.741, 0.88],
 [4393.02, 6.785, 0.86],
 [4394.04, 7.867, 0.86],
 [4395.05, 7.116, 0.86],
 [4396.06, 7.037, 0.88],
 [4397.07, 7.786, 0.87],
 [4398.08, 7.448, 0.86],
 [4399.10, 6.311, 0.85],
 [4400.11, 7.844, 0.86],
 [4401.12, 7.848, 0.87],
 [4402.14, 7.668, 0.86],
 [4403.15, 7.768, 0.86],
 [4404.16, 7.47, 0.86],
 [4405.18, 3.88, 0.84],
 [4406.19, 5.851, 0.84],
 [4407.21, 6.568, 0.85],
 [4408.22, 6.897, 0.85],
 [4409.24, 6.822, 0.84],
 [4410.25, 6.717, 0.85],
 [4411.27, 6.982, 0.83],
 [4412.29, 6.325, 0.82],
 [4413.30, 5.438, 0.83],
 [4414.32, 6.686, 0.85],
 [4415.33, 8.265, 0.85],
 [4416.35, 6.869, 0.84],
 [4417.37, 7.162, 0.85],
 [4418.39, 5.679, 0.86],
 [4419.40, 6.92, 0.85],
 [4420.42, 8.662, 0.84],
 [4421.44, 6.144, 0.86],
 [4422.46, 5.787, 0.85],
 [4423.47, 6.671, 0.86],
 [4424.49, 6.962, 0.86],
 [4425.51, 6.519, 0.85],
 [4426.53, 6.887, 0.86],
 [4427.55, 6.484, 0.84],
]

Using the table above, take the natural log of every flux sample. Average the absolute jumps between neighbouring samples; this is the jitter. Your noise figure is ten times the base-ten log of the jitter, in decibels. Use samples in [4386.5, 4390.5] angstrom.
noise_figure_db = -12.3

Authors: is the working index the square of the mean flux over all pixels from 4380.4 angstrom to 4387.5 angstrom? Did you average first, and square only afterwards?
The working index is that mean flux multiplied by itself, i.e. 45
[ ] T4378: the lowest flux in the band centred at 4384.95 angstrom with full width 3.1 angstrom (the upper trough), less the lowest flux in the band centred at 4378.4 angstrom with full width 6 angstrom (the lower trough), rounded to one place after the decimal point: 0.1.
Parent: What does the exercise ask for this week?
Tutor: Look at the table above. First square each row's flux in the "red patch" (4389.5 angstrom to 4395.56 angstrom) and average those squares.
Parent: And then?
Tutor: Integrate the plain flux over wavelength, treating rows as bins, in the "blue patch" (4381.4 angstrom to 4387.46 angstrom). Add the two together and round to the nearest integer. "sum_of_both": 105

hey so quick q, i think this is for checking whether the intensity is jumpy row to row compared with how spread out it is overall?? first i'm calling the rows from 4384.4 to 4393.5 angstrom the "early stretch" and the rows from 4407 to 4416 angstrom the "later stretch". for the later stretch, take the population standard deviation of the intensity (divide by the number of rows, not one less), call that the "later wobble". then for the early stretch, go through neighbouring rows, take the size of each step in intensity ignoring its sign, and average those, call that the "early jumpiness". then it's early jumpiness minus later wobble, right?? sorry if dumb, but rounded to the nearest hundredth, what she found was 0.24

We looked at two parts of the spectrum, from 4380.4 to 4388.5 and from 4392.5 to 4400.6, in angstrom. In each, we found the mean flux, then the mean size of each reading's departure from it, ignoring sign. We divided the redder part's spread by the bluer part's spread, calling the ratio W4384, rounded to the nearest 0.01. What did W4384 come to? 1.11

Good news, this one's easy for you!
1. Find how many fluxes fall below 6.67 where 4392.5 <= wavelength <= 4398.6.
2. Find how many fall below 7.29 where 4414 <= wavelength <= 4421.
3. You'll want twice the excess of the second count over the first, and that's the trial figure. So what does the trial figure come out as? 10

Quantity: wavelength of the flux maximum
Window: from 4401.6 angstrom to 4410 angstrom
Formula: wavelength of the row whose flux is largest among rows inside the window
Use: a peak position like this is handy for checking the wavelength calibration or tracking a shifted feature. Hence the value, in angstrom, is 4403.15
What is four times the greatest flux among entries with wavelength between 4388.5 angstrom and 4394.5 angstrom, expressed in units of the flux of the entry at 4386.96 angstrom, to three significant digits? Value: 5.44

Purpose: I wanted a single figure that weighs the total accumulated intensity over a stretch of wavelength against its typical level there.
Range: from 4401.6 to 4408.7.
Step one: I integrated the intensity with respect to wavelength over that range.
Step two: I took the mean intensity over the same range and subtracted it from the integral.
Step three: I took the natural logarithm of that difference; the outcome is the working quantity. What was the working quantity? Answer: 3.69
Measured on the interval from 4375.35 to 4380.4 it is 3.38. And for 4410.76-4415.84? 3.31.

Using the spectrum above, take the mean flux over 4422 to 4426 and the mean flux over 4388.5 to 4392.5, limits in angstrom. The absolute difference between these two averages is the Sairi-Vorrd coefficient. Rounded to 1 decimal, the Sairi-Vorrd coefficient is 1.8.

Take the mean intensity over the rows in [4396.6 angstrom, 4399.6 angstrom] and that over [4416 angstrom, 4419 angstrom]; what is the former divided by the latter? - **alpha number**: 1.09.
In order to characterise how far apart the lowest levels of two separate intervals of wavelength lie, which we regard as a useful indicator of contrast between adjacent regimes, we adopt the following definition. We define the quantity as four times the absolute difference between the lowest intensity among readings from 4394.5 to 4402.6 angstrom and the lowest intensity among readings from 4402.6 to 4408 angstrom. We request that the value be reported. 9.7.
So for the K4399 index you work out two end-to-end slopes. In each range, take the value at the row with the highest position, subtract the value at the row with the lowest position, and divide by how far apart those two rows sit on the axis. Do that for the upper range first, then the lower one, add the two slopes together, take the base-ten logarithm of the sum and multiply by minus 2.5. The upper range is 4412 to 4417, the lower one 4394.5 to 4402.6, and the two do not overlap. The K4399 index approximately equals 1.7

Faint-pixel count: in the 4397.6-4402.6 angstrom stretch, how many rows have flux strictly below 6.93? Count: 1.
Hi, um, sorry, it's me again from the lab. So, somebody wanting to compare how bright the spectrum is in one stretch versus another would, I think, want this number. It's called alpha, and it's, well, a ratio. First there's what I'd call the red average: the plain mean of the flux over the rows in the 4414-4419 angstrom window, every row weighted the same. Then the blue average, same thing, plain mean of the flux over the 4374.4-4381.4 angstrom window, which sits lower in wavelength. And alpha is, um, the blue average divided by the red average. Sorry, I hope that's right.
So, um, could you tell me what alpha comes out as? 1.02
